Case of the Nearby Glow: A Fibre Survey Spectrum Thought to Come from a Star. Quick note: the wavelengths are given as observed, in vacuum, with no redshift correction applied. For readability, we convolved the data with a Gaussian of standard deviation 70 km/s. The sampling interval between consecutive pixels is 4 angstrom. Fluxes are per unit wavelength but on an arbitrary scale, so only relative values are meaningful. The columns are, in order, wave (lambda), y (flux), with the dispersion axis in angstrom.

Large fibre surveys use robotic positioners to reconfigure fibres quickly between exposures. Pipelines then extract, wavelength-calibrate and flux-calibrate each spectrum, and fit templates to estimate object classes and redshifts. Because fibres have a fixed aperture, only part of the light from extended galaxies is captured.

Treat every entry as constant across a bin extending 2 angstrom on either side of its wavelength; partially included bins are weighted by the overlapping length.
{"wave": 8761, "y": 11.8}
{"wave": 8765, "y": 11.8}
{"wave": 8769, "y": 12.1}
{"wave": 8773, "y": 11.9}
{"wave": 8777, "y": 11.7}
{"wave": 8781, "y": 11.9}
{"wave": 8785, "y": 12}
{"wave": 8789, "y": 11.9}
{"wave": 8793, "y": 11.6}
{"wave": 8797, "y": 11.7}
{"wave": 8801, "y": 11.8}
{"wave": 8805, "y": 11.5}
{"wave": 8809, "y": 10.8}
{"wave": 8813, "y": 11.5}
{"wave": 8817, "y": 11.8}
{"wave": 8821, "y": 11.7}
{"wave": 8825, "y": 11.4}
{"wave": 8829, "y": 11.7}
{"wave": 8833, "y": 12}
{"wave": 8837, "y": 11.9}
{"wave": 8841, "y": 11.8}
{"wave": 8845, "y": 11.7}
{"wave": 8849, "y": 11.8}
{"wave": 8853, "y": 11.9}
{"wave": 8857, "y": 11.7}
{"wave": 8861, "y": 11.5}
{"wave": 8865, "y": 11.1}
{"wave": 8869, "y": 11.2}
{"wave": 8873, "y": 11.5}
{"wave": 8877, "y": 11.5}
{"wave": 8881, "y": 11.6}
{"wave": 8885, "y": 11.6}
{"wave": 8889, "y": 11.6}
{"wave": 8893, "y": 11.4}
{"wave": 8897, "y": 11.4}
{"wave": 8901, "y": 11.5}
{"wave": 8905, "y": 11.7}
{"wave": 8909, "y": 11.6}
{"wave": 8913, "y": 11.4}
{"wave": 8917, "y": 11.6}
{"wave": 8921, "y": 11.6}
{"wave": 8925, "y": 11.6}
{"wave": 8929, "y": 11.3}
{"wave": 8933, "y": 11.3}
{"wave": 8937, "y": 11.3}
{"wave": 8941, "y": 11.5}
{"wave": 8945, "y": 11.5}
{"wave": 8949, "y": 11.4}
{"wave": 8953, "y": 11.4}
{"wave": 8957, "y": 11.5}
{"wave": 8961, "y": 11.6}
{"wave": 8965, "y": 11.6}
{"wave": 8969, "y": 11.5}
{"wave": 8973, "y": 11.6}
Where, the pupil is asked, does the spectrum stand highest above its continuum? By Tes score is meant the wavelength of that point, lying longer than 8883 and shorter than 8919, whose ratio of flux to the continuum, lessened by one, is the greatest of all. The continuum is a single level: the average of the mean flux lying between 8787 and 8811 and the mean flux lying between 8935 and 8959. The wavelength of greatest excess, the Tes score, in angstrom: 8905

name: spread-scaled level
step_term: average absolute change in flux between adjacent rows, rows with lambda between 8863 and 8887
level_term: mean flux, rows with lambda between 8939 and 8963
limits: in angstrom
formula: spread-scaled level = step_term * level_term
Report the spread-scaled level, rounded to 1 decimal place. 1.1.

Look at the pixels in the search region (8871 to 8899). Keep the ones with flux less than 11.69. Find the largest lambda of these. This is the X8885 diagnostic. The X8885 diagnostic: 8897 angstrom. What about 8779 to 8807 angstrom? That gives 8805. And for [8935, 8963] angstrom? 8961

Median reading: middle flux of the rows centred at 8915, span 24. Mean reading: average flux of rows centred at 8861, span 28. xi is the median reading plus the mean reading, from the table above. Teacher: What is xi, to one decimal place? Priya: 23.1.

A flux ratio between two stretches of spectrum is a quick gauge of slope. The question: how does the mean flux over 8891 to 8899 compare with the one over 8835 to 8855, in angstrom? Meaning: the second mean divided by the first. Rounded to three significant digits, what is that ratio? 1.04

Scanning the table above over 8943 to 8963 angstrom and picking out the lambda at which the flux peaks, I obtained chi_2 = 8961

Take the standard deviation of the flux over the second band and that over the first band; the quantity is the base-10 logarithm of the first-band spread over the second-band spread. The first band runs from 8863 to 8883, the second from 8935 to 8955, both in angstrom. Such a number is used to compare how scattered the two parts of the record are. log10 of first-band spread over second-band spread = 0.41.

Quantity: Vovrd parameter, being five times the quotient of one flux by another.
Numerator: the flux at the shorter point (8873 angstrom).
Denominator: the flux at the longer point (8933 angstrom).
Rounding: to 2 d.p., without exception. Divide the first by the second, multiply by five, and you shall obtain 5.09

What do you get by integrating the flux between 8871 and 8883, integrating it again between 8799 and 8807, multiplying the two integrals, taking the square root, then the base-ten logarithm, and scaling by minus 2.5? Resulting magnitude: -5.1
